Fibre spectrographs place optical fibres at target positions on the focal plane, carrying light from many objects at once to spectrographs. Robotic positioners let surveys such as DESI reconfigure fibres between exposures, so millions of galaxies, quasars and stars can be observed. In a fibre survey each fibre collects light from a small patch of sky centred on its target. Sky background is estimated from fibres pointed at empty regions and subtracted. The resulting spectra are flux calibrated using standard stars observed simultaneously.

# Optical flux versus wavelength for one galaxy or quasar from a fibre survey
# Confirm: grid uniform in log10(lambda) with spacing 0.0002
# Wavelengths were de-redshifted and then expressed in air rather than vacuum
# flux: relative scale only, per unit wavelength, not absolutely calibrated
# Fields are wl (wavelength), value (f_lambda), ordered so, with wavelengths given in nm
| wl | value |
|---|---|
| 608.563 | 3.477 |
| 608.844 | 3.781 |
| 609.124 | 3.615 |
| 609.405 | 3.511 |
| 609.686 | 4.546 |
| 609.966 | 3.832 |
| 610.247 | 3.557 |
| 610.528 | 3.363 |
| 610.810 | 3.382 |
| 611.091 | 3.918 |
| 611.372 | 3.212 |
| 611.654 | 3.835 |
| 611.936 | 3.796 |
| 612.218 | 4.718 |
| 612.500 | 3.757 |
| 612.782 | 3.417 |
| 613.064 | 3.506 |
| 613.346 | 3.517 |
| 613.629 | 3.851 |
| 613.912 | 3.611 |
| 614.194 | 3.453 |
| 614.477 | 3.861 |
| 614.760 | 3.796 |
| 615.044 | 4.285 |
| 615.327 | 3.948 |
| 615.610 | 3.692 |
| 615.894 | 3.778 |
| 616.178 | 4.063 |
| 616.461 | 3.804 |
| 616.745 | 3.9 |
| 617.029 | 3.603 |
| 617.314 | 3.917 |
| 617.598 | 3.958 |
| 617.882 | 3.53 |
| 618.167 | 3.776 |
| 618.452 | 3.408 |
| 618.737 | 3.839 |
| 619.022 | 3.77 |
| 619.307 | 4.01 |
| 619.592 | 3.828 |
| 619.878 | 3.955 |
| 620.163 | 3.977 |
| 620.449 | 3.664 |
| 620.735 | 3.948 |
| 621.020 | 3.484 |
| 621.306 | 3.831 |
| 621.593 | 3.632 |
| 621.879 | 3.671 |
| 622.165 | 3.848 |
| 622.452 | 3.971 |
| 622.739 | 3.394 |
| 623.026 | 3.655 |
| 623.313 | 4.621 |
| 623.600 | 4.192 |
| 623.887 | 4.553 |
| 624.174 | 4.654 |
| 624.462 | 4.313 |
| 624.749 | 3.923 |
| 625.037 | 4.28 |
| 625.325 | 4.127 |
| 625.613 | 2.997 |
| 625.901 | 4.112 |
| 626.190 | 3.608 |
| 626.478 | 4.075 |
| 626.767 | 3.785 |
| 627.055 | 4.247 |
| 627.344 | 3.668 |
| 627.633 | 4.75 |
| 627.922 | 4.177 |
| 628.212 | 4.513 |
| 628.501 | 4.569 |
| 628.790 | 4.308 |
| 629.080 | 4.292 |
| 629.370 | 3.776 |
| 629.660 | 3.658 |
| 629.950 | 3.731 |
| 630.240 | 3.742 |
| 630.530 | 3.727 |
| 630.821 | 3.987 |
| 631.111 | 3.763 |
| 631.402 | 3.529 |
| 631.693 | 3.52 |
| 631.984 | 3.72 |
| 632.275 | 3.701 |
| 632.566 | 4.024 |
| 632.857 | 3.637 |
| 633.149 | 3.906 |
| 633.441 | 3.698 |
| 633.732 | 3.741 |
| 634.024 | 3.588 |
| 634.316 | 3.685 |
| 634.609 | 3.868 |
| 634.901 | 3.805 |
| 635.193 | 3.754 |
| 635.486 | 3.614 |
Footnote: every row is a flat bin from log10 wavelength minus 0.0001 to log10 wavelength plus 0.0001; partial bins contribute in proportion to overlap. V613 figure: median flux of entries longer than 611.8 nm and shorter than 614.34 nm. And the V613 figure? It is 3.61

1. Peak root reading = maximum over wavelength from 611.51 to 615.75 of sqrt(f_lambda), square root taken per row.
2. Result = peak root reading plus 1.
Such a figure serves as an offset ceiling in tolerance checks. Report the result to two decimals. 3.17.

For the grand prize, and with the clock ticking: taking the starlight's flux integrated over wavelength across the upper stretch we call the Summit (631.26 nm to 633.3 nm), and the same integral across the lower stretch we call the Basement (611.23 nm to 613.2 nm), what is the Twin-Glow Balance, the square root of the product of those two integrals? 7.49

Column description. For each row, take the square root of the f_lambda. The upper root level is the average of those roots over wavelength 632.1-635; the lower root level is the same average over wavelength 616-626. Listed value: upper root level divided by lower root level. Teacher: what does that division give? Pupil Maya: 0.98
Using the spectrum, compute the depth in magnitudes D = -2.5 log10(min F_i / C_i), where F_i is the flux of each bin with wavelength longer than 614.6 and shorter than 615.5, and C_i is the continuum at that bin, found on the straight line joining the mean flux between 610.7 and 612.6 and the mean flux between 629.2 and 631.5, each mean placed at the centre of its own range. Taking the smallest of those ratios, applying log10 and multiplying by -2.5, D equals 0.00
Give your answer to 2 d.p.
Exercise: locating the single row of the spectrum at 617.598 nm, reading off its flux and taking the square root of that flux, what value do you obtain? 1.99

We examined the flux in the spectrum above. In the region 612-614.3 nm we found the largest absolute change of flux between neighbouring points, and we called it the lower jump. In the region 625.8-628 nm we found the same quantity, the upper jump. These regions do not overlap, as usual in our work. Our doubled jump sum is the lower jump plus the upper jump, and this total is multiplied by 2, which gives 4.1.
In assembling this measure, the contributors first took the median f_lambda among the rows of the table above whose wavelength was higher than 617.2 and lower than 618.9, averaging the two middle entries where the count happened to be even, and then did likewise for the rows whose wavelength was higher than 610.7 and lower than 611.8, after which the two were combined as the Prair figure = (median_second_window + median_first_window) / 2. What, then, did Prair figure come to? 3.71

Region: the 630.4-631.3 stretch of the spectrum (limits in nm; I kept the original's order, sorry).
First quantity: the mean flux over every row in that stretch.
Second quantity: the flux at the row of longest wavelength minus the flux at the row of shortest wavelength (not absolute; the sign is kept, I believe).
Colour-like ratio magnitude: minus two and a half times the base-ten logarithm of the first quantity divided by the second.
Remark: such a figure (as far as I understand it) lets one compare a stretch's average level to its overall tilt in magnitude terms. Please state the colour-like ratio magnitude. -5.1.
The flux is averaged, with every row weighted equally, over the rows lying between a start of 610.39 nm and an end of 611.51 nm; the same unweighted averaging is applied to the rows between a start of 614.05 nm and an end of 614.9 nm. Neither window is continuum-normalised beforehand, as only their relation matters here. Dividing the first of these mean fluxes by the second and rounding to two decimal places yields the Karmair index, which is 0.94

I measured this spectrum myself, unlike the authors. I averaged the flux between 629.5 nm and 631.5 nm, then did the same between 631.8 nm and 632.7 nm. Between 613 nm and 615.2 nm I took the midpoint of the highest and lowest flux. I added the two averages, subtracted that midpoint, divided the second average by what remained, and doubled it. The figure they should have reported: 2.07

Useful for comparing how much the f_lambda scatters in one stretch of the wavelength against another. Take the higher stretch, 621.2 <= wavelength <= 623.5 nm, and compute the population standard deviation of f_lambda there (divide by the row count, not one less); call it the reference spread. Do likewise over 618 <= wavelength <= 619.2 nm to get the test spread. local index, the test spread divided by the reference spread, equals 0.5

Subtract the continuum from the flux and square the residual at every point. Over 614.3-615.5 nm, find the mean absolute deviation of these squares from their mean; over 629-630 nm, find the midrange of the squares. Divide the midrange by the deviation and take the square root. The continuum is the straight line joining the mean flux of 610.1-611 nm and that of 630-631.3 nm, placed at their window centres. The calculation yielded 0.9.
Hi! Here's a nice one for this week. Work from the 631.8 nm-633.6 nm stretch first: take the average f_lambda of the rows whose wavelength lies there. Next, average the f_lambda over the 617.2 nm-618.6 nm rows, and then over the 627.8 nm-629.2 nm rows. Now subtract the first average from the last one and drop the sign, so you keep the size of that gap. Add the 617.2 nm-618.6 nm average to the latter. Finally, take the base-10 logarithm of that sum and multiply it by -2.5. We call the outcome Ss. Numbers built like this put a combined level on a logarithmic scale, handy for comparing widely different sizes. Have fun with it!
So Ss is -1.59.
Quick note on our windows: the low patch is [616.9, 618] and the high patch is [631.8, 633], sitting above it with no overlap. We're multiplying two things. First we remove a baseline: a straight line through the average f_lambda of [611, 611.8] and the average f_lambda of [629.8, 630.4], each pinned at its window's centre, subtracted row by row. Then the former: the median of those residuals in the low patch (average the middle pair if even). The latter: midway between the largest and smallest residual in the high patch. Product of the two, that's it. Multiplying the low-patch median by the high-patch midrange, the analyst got 0.007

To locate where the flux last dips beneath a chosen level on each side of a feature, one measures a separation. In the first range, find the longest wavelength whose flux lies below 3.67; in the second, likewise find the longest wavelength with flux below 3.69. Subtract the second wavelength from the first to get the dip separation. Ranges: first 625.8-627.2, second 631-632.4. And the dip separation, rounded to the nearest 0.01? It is -5.50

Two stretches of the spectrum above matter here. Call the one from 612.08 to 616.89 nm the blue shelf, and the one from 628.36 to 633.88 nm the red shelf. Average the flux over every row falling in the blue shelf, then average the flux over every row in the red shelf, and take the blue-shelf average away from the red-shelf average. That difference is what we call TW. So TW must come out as 0.02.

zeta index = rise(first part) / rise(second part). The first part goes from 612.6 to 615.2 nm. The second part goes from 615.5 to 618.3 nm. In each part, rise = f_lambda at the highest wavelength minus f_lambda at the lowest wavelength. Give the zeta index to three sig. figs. 10.3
